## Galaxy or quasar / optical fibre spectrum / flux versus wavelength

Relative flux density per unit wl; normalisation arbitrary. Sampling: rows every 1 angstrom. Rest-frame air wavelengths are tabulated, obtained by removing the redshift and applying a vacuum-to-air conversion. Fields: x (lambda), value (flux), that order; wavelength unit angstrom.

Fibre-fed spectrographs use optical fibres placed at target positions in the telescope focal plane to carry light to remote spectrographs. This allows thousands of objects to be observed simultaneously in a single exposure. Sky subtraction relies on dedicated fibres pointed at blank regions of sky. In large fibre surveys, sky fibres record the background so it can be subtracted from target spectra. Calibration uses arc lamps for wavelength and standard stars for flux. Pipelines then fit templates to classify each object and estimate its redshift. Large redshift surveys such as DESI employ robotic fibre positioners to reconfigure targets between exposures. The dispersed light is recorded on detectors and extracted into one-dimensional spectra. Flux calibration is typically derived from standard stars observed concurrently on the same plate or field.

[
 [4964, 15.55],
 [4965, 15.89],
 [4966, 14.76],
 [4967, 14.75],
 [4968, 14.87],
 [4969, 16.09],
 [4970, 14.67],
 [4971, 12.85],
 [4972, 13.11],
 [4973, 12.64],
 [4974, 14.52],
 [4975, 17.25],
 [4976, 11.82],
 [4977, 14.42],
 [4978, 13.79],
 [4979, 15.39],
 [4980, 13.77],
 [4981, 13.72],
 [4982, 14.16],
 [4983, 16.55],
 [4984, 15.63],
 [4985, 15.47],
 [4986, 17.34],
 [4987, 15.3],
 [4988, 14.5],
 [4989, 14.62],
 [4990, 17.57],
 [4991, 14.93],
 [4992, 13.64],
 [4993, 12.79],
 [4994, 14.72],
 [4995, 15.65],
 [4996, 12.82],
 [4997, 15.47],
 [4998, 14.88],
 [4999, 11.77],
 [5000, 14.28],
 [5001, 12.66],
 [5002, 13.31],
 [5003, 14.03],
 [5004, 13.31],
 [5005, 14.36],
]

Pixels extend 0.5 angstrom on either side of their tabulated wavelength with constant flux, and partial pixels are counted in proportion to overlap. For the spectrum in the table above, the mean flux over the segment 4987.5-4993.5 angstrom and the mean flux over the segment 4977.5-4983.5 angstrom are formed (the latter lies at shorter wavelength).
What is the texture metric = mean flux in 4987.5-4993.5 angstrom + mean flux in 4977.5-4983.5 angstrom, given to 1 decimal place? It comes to 29.2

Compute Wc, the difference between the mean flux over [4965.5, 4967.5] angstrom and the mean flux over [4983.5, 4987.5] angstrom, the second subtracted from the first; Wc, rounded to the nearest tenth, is -1.2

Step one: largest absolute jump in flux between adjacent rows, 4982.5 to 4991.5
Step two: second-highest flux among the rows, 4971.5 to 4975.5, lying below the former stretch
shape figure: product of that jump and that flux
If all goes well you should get 43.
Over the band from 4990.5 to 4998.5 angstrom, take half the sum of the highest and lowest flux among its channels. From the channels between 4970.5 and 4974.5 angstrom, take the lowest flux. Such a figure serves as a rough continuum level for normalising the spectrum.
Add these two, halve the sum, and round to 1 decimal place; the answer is 13.4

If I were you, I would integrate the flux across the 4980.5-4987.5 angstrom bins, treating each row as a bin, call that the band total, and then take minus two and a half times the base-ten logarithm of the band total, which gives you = -5.09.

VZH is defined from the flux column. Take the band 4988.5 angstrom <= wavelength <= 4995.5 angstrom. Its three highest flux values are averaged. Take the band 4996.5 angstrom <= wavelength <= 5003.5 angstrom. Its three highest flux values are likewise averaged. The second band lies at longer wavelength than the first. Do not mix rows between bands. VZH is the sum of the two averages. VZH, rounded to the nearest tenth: 30.9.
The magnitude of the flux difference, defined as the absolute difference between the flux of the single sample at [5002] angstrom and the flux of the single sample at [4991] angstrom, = 1.6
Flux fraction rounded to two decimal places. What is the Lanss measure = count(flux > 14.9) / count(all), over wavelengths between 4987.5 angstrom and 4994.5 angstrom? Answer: 0.29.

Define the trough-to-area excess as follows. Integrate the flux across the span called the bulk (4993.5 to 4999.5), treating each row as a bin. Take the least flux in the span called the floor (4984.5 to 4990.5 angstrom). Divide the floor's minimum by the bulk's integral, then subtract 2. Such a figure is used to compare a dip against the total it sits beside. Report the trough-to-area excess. -1.83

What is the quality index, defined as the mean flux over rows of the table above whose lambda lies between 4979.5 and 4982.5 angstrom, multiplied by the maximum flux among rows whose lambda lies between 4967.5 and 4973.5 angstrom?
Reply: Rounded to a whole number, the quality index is 223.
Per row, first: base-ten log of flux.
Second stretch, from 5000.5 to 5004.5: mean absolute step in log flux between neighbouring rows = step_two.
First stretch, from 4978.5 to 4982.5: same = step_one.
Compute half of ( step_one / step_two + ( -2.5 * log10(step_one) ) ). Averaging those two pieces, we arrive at 2.6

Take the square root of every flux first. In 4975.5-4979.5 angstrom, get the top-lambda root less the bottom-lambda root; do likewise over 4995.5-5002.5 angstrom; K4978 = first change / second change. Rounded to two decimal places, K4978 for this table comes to 7.15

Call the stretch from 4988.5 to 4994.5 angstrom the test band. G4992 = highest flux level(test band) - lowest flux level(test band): 4.8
